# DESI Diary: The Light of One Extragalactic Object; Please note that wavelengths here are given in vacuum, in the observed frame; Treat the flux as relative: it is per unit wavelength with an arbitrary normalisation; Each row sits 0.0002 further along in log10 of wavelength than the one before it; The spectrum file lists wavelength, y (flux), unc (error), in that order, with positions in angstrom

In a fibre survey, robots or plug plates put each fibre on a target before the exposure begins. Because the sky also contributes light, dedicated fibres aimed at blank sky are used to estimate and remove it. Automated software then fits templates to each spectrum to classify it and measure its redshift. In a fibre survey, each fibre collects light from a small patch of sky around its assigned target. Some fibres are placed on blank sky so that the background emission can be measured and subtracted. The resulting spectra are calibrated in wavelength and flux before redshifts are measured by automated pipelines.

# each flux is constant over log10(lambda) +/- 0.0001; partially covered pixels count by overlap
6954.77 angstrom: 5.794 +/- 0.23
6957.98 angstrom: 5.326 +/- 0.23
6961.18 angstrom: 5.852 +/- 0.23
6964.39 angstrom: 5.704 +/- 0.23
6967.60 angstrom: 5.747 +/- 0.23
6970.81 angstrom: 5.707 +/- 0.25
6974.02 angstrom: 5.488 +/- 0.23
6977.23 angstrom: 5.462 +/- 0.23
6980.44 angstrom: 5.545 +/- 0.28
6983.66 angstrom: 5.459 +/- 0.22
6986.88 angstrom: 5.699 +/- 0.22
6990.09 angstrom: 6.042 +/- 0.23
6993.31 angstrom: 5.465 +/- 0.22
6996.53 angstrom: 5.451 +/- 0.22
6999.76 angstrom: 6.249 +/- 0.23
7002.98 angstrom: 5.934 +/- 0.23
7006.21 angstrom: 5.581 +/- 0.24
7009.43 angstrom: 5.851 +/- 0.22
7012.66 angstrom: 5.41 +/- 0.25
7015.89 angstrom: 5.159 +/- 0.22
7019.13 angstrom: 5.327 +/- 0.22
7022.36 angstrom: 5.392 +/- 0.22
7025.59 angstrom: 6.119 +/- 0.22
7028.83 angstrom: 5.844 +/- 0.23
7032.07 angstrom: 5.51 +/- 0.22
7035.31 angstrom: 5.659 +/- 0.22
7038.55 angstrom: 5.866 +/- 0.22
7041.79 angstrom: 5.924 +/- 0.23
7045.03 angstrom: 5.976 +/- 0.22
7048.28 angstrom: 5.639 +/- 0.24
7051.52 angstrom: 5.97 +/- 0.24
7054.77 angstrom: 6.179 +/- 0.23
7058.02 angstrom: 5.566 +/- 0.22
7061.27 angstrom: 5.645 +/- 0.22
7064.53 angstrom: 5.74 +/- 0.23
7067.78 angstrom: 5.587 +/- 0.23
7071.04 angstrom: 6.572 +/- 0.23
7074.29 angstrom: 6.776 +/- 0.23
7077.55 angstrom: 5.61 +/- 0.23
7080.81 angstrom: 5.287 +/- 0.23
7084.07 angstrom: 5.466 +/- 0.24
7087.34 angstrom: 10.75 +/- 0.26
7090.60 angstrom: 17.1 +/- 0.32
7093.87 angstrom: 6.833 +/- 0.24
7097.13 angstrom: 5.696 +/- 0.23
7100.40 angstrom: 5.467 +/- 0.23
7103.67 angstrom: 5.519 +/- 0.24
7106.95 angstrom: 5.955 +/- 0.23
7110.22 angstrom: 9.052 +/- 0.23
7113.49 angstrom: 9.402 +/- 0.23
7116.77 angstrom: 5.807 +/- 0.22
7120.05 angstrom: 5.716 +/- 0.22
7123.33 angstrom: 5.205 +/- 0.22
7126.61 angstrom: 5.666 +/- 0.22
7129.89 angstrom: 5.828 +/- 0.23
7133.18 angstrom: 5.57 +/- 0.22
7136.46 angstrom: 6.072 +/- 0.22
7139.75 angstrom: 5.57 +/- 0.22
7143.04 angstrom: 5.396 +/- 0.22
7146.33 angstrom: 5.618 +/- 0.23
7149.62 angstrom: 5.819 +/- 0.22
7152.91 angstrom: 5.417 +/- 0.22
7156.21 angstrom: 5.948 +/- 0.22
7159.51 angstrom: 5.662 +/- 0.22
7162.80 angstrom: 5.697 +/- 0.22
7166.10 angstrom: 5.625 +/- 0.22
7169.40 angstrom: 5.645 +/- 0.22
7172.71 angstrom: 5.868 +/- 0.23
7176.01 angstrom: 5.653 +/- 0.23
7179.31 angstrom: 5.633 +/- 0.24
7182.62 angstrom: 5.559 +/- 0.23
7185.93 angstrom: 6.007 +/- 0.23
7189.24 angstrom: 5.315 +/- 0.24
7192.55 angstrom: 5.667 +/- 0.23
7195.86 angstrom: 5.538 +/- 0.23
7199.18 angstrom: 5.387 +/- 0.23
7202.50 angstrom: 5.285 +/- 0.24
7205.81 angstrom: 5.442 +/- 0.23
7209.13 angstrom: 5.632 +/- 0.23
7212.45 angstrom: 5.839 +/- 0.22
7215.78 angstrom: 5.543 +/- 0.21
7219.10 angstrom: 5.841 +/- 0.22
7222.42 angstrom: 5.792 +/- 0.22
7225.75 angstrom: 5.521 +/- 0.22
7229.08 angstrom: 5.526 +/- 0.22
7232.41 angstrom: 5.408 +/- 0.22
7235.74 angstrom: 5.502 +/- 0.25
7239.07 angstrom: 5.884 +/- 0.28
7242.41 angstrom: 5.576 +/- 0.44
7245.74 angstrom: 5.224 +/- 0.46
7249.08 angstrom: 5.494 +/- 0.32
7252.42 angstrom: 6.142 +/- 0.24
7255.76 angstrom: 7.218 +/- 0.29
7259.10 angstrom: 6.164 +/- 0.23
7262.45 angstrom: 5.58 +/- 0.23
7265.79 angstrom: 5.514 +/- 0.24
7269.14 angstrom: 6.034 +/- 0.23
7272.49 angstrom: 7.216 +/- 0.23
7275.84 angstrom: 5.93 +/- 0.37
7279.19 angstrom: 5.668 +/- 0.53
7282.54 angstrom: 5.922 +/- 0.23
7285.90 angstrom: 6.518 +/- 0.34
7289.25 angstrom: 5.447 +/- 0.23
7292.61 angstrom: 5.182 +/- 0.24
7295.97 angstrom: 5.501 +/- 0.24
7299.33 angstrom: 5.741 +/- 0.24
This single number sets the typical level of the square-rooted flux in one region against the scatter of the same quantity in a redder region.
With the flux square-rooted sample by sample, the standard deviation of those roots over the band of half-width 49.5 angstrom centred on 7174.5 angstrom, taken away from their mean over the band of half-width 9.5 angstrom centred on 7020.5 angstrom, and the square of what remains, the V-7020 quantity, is 5.3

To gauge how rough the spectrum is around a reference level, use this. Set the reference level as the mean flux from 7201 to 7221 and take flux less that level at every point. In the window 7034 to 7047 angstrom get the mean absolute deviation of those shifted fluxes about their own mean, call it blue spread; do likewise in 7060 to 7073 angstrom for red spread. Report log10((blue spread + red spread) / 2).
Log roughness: -0.66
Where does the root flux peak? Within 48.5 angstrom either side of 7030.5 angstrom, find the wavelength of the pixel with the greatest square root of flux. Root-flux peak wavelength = 7074.29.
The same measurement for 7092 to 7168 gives 7113.49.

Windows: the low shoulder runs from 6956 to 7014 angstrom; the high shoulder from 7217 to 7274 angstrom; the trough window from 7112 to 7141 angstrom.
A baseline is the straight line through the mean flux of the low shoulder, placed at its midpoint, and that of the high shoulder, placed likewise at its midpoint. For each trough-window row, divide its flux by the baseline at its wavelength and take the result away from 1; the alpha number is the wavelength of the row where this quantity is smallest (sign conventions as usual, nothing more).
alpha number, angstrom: 7113.49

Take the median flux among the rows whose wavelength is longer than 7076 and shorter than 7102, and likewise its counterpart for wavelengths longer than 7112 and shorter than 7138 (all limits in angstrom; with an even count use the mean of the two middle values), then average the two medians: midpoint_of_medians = 5.71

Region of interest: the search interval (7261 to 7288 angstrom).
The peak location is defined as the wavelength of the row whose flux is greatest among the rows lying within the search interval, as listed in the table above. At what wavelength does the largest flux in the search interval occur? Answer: 7272.49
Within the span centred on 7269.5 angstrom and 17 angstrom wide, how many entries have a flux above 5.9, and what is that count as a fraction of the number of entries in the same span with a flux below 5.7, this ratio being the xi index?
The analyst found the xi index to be 1.5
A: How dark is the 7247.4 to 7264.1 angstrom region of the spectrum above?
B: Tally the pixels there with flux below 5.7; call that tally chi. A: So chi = 2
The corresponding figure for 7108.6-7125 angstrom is 1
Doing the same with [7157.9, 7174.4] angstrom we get 4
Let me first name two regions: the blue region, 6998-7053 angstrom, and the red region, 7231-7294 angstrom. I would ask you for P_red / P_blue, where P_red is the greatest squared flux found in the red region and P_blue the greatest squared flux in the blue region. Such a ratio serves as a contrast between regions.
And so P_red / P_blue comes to 1.3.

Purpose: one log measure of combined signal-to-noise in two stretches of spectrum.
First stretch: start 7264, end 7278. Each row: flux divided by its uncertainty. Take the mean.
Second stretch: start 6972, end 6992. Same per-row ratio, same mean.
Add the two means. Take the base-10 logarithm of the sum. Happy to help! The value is 1.68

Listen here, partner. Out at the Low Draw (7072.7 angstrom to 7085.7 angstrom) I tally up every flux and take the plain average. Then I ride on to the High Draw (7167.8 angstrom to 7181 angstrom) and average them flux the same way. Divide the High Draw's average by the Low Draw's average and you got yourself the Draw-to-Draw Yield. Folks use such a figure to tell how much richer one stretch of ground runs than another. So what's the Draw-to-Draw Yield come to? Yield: 0.99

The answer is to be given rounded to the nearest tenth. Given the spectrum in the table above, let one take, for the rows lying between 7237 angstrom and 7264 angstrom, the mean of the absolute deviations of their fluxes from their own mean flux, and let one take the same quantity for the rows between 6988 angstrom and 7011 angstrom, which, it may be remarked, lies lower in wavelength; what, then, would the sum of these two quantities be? 0.7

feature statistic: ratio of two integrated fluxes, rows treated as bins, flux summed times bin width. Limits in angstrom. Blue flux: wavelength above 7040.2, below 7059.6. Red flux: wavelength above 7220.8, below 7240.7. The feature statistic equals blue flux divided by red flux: 1.02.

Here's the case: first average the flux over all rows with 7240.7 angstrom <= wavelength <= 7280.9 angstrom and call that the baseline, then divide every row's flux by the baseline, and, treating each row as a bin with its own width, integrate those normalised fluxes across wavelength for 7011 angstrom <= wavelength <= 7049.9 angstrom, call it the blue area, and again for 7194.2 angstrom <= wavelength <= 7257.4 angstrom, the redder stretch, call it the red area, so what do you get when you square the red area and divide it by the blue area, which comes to 98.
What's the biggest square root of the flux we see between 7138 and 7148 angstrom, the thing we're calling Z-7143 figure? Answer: 2.37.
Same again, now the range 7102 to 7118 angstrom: 3.07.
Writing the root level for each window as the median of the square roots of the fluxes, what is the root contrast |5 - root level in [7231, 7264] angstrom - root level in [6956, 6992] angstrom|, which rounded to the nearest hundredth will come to 0.25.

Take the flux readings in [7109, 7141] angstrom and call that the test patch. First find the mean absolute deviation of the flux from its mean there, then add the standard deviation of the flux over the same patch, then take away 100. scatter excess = -97.4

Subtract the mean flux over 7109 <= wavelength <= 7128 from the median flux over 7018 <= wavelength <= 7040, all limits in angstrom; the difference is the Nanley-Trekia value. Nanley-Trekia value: -1.1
